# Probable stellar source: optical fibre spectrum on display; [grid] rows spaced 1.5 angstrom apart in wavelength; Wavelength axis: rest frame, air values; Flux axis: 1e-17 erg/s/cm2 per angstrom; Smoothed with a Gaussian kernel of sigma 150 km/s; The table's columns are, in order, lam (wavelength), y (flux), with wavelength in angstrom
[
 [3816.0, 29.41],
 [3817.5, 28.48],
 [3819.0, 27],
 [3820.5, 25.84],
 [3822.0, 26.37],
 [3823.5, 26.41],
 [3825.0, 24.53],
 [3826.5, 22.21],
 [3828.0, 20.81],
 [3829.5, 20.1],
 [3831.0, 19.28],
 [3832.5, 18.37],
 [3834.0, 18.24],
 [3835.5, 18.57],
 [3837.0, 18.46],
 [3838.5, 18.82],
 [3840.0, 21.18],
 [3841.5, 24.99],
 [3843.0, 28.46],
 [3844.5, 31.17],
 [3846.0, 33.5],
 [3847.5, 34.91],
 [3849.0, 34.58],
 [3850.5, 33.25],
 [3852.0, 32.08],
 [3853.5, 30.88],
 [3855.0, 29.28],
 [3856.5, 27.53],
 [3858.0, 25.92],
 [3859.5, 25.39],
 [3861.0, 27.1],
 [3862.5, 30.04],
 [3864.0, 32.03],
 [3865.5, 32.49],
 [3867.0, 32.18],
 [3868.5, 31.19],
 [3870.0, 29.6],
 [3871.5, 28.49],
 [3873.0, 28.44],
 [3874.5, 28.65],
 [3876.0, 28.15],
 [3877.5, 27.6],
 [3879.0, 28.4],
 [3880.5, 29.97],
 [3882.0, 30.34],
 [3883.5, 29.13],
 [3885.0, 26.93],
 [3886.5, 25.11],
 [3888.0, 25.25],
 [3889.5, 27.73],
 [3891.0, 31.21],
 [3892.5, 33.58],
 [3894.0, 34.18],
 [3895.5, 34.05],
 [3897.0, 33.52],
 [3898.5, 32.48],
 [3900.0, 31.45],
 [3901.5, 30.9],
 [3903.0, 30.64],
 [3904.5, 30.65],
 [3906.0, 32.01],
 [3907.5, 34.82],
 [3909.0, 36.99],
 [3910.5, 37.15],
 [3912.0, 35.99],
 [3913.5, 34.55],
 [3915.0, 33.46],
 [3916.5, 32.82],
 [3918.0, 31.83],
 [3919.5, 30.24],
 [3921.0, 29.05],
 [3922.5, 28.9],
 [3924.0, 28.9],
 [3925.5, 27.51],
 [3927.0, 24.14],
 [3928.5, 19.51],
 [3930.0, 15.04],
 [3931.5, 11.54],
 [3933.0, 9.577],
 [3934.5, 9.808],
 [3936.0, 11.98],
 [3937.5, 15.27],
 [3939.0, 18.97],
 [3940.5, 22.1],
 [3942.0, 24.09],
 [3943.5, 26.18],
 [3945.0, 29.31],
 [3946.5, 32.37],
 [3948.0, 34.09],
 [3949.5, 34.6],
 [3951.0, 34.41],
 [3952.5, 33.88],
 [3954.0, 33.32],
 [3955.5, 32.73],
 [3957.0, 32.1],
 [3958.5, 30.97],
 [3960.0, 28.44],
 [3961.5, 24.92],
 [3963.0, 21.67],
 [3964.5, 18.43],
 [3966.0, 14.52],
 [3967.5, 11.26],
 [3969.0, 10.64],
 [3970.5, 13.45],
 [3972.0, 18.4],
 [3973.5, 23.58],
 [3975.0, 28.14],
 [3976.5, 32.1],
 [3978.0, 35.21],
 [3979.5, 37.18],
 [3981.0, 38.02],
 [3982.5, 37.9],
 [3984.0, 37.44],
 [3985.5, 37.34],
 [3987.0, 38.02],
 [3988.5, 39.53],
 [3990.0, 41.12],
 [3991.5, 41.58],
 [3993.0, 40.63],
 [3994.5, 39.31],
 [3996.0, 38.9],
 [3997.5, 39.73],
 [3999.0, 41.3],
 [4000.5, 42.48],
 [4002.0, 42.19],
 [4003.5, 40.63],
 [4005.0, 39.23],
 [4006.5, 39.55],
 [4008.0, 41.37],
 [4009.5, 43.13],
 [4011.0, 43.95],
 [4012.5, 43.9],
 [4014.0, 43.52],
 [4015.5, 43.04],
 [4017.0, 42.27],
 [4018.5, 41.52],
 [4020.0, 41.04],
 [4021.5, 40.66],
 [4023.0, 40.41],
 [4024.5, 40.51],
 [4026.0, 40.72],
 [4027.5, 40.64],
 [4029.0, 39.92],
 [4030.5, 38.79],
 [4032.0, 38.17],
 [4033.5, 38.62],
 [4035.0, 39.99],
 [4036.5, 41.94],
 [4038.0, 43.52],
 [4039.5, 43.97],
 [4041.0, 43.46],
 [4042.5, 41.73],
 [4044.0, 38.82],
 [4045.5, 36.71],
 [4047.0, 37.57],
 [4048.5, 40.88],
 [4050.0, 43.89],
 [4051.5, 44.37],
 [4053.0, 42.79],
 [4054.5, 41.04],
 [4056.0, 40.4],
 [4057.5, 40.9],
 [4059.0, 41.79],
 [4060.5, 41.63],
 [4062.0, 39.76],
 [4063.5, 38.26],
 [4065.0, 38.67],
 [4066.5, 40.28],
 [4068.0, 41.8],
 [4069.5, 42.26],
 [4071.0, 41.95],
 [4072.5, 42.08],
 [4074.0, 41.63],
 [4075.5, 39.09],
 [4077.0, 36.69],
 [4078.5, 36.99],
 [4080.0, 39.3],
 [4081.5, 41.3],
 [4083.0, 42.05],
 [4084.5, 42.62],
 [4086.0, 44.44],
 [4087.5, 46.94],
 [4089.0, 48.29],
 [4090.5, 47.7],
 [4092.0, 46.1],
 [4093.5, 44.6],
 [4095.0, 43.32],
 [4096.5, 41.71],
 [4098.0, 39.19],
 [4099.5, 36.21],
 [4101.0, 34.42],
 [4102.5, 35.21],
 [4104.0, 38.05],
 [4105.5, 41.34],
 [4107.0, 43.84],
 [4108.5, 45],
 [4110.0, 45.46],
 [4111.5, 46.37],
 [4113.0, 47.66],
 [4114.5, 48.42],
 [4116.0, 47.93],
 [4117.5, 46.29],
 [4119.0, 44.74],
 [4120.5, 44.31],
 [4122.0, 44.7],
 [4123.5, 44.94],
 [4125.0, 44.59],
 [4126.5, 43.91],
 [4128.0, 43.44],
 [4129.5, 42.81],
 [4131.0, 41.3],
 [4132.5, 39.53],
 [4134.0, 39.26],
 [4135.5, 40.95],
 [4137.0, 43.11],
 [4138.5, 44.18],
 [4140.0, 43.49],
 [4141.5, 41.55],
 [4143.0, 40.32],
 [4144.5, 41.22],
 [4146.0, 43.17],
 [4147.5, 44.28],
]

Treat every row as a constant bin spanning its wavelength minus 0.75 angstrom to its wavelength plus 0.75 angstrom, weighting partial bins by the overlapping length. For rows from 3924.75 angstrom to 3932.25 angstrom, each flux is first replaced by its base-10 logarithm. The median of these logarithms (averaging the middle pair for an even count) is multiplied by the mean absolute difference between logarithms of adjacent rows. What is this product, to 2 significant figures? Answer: 0.12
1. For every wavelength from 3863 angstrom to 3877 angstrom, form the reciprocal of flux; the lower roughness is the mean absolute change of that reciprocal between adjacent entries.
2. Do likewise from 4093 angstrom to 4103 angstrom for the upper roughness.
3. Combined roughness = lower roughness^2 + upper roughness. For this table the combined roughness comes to 0.0012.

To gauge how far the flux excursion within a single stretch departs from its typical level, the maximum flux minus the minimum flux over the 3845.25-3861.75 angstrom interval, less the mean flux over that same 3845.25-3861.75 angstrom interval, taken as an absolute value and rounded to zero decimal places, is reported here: 21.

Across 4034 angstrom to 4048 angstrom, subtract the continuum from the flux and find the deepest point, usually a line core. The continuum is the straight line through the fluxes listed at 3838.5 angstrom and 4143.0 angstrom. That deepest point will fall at 4045.5 angstrom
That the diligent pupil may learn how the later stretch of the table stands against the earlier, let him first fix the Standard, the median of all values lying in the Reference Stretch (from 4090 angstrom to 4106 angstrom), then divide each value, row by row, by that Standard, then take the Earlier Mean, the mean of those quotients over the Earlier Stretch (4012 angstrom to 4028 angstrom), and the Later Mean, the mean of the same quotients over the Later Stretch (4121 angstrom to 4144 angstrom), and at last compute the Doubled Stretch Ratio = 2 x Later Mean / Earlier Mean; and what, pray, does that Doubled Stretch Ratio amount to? 2.0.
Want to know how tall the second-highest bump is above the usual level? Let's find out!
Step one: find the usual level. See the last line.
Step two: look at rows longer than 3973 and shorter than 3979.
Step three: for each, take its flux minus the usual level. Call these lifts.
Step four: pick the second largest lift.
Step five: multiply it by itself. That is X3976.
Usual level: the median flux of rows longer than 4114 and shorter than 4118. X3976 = 251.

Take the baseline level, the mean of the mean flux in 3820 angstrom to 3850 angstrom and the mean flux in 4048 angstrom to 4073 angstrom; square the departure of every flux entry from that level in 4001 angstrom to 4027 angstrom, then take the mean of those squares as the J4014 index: 79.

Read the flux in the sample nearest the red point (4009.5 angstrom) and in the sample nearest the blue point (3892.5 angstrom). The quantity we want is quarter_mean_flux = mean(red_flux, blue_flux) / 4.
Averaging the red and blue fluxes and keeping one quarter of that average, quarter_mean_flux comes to 9.6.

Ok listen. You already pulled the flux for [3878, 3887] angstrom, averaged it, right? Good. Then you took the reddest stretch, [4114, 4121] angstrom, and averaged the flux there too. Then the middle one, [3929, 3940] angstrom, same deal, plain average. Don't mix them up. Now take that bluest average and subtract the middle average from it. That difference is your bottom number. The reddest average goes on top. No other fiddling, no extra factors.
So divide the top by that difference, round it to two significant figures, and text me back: 3.1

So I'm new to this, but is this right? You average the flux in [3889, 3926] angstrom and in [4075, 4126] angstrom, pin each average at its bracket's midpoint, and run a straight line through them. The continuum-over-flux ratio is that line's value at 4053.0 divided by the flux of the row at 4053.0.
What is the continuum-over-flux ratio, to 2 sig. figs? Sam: 0.94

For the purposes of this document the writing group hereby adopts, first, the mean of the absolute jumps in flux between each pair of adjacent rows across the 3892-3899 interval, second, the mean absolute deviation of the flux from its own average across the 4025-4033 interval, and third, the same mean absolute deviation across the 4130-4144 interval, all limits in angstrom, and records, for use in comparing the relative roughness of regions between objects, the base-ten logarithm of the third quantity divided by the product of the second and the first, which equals 0.4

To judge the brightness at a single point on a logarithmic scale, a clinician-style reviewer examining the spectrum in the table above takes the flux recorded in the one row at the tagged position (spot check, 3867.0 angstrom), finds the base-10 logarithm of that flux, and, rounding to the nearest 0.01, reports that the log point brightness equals 1.51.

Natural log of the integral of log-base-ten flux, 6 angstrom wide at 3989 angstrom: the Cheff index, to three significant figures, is 2.26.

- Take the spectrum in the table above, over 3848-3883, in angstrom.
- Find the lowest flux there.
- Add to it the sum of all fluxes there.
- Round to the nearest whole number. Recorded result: 709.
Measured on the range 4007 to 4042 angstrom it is 993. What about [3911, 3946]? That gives 560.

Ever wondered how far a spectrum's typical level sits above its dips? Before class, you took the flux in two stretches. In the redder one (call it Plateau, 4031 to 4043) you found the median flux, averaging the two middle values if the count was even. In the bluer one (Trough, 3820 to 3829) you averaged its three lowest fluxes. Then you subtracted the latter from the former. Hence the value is 19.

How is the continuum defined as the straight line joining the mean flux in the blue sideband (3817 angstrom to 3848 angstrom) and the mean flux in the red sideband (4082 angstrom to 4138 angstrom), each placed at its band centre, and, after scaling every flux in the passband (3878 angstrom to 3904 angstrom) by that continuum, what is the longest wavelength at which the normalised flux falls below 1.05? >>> 3889.5 angstrom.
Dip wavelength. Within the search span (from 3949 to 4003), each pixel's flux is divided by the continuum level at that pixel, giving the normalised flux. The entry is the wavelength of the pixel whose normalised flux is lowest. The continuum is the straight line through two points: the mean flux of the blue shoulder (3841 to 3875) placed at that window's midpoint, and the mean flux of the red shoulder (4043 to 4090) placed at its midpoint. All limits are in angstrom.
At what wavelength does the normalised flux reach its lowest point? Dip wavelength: 3969.0 angstrom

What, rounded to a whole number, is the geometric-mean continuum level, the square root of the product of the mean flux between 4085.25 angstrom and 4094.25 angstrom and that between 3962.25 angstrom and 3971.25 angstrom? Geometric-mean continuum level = 26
